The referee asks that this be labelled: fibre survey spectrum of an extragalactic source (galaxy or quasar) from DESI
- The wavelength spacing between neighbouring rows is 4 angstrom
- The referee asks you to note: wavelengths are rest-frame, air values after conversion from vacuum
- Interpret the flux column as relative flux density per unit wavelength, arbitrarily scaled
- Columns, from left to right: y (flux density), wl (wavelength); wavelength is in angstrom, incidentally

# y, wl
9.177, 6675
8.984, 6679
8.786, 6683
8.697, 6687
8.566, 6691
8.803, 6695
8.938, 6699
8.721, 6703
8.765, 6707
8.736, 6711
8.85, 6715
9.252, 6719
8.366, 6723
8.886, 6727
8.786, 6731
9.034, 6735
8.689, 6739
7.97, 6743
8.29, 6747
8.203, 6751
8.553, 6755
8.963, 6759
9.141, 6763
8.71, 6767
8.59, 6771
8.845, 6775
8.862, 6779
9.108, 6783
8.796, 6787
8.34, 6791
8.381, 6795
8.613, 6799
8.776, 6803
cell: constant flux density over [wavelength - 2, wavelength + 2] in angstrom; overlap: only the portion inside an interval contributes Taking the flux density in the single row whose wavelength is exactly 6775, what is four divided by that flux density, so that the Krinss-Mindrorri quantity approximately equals 0.452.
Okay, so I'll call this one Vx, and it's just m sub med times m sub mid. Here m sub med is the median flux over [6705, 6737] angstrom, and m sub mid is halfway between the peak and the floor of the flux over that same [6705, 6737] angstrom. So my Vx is 77.7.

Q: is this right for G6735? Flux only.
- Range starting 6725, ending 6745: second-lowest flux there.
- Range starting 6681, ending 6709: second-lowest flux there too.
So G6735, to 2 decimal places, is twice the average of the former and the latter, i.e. 17.39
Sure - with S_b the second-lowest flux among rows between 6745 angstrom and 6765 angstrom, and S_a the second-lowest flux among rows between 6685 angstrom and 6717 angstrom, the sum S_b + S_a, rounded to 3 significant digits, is 17.0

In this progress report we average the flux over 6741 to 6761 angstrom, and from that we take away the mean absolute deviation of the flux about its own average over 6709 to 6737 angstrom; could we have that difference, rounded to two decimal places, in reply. 8.21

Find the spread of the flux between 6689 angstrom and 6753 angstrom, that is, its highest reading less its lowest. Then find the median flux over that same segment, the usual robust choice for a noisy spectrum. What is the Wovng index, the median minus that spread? 7.5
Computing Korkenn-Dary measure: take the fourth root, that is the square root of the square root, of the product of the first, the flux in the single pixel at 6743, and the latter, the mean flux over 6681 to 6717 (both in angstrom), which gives 2.89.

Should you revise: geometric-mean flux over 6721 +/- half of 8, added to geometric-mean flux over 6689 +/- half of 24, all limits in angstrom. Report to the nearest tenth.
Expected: 17.6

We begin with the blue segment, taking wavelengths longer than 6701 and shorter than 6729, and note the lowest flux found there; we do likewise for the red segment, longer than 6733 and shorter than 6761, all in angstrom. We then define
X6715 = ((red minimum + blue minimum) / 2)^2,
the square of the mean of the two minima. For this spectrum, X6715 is 66.7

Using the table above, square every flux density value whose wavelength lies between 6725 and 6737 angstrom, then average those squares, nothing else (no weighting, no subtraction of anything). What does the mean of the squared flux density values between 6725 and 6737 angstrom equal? 79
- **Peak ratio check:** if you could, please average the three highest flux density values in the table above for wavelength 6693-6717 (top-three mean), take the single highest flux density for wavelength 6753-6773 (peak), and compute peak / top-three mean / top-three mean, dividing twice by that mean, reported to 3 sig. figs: 0.116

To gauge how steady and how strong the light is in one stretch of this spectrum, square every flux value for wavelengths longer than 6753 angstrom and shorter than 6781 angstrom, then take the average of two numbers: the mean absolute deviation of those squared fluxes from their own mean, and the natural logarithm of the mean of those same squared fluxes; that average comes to 3.6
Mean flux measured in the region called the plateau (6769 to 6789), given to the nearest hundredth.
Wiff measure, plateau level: 8.84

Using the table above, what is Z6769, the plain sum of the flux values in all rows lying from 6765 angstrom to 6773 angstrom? 17.3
